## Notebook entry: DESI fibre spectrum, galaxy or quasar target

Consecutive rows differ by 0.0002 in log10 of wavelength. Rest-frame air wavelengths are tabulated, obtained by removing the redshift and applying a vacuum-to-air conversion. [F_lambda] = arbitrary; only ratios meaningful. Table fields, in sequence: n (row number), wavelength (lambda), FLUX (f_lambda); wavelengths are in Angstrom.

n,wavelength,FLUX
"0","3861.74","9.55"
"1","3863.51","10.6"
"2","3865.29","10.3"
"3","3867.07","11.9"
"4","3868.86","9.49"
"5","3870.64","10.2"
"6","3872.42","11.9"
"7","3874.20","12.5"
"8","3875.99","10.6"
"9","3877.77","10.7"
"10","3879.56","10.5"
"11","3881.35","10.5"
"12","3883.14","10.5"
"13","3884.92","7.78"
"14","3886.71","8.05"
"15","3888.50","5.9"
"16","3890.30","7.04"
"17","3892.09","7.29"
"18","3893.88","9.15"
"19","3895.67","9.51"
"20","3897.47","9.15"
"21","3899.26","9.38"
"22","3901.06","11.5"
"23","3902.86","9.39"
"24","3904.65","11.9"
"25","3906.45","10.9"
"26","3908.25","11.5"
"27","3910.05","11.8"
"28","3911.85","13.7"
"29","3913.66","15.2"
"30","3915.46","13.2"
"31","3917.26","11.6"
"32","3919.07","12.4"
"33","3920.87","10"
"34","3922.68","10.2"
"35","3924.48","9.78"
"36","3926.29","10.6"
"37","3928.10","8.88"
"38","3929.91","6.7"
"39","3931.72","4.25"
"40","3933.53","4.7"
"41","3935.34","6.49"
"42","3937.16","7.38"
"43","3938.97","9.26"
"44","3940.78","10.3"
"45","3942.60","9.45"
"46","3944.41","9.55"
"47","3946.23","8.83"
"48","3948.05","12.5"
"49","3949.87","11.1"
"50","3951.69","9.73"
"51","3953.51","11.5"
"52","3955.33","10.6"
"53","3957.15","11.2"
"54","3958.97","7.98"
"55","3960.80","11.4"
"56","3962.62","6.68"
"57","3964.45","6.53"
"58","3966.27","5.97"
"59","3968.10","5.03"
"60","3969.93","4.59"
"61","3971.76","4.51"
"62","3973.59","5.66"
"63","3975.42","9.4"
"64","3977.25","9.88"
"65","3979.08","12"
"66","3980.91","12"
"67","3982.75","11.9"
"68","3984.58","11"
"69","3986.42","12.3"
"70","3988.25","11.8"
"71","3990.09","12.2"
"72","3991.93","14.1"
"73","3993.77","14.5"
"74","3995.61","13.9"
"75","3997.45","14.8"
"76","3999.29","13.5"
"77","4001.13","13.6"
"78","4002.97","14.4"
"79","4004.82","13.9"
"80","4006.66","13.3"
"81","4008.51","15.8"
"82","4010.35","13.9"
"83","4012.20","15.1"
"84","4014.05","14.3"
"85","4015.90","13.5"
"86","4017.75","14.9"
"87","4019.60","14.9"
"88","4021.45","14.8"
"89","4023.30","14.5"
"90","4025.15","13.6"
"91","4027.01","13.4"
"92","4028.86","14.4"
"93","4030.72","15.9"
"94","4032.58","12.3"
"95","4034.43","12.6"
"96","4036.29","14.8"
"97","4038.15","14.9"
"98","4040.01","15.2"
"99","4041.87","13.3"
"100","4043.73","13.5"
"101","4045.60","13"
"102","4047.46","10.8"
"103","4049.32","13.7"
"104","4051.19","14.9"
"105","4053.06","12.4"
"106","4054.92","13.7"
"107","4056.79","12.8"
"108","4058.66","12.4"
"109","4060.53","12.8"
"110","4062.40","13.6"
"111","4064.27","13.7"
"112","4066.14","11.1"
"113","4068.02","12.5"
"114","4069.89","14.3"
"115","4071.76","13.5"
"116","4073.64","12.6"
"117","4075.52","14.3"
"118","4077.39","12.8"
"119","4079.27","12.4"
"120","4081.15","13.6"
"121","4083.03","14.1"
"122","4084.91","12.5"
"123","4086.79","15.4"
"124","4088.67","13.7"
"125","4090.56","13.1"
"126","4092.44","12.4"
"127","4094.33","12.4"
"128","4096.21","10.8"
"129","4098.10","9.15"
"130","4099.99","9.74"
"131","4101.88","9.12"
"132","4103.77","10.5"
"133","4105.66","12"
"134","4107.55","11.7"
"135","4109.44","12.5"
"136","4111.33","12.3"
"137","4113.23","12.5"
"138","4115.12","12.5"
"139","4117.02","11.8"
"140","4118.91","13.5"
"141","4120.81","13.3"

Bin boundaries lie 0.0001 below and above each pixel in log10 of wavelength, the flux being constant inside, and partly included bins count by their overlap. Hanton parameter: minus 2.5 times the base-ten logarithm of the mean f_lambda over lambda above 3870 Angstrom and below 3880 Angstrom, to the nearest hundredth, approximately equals -2.61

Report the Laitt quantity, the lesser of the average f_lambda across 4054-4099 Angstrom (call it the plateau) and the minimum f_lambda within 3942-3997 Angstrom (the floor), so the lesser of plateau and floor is 4.5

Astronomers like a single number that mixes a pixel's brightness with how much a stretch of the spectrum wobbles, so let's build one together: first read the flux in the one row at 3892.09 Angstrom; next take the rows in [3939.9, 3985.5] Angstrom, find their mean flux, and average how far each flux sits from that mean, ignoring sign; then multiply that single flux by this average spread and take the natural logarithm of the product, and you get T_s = 2.75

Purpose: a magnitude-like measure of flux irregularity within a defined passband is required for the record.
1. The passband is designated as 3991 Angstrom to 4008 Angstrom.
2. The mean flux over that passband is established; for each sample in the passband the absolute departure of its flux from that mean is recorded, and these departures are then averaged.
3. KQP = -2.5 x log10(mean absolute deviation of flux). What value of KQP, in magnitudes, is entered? 0.99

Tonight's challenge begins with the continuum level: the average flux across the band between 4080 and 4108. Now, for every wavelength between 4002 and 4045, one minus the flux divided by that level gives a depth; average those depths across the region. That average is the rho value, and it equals -0.18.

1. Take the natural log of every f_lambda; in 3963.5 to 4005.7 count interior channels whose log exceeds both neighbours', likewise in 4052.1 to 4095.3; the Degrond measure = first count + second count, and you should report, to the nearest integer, 10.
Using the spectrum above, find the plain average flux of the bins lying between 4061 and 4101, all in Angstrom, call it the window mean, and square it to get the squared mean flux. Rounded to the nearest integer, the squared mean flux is 162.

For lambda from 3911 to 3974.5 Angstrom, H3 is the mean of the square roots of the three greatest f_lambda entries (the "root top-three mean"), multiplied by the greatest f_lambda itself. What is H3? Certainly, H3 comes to 56.9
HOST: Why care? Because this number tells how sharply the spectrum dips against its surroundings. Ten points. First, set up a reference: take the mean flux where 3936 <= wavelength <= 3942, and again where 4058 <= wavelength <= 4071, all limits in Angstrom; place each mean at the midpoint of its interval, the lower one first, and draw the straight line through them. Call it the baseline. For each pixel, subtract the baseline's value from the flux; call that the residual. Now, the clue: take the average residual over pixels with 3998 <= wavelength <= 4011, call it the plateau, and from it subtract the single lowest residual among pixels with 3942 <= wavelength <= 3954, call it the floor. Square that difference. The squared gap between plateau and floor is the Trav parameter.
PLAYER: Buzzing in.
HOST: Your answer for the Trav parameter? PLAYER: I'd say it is 11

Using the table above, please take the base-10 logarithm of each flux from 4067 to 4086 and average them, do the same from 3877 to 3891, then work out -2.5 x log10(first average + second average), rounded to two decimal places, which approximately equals -0.78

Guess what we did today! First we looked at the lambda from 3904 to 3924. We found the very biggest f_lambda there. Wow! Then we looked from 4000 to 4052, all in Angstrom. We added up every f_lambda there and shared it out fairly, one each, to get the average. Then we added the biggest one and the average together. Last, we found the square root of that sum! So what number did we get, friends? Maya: 5.4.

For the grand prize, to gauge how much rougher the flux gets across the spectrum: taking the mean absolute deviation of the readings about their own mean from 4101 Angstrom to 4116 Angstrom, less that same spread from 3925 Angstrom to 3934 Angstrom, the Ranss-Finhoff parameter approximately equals -1.3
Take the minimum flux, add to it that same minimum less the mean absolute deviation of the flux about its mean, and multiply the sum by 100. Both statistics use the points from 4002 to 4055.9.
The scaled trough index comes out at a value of 2071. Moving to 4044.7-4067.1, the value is 2074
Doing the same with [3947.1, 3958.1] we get 1883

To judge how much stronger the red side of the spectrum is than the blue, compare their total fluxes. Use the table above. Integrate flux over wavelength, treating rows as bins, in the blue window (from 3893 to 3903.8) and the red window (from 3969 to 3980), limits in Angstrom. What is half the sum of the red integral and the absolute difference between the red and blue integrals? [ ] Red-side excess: 52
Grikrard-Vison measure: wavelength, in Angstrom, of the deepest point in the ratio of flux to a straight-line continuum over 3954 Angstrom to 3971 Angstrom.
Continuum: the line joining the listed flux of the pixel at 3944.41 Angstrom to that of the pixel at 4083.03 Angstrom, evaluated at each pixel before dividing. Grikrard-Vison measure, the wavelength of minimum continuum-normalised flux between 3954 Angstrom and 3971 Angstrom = 3969.93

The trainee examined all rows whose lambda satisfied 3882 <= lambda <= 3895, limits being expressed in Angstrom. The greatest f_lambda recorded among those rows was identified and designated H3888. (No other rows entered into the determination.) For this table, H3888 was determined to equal 10.5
